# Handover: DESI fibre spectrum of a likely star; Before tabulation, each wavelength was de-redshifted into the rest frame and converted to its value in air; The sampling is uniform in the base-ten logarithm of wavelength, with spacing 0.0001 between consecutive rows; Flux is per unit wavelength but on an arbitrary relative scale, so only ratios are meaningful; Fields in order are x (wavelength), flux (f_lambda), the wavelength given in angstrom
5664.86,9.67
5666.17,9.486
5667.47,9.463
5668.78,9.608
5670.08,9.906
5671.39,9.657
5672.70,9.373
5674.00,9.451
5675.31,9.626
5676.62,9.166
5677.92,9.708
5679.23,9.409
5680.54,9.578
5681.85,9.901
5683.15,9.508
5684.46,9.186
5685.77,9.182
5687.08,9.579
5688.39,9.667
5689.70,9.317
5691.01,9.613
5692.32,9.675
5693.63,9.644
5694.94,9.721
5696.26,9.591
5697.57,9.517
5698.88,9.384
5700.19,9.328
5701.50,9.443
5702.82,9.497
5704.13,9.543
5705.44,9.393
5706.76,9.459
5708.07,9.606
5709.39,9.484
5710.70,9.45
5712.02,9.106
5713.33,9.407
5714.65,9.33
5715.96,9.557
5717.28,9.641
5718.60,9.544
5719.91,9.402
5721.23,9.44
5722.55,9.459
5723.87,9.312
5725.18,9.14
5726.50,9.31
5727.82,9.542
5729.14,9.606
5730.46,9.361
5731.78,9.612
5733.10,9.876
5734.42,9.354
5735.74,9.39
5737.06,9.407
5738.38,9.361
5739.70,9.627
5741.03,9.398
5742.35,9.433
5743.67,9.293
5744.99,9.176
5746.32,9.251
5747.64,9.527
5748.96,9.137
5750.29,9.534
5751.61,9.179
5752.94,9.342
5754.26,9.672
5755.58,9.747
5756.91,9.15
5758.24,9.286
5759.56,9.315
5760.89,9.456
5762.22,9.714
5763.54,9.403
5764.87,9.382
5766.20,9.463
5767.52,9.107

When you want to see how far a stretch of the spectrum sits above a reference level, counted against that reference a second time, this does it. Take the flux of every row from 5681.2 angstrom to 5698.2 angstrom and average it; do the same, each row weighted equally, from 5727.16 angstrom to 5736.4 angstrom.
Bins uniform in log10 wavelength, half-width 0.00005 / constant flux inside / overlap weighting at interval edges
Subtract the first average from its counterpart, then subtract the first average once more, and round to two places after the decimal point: -9.56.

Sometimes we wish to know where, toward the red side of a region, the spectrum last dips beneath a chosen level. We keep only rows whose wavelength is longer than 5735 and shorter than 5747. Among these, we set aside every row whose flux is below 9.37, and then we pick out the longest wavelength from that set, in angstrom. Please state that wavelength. 5746.32 angstrom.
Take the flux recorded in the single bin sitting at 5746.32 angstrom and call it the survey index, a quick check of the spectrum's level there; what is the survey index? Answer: 9.251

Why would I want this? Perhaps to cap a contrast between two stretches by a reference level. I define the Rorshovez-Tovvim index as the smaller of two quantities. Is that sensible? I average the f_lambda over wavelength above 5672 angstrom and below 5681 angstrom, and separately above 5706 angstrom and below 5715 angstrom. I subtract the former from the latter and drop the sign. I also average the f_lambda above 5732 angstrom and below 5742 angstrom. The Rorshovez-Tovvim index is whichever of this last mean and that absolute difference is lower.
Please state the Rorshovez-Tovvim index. 0.07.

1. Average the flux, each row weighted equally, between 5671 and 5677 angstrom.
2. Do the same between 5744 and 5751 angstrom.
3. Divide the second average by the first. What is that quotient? 0.99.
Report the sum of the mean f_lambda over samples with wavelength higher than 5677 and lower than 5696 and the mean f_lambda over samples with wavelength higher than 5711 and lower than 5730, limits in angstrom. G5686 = 19.0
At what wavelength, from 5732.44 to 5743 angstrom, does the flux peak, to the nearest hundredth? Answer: 5733.10 angstrom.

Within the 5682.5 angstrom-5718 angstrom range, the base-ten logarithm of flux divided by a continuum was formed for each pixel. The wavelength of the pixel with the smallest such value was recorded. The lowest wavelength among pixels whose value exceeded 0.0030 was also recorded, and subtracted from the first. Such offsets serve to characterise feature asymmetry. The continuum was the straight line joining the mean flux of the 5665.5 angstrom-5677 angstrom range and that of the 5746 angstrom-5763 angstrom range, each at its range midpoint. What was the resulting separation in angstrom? 24.9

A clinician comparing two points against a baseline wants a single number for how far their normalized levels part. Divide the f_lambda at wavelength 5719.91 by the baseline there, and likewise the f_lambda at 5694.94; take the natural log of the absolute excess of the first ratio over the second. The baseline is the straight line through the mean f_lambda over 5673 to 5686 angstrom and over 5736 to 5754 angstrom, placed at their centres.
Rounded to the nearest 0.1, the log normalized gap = -3.5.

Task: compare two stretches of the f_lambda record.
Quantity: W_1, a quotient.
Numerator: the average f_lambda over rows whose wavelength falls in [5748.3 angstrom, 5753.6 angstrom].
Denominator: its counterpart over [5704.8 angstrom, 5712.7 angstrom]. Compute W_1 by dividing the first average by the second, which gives 0.987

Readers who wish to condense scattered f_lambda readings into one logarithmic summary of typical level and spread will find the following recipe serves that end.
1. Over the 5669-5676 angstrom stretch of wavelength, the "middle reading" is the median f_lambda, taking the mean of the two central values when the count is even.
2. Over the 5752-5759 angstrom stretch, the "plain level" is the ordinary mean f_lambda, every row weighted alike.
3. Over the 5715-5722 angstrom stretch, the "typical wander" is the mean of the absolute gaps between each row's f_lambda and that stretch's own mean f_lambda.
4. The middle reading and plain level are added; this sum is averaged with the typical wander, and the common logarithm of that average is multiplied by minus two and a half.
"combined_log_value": -2.45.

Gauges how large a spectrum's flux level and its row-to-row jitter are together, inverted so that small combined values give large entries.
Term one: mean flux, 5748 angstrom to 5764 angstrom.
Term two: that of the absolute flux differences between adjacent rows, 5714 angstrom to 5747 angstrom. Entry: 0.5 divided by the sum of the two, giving 0.0523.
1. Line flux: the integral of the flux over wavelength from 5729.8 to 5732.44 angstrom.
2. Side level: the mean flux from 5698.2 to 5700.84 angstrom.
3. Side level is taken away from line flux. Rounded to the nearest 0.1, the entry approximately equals 15.7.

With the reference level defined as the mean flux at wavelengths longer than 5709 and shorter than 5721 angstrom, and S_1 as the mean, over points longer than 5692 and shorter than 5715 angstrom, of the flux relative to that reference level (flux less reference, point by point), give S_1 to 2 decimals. 0.04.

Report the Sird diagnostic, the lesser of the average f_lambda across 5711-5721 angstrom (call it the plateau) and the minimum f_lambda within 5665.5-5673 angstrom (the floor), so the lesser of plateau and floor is 9.37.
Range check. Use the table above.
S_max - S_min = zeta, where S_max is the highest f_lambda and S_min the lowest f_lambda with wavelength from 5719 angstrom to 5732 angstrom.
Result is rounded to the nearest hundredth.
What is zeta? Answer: 0.47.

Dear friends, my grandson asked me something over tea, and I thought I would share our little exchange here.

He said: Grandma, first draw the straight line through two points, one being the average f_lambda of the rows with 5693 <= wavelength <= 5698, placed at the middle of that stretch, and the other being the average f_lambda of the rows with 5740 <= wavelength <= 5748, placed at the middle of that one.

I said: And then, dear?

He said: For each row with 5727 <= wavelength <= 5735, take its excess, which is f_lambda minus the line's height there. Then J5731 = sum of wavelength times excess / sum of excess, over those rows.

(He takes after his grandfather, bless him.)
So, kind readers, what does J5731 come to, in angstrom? 5731.4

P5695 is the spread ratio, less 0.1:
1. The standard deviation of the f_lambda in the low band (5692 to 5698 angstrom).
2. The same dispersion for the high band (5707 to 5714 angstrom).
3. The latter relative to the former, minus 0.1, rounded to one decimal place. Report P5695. 2.3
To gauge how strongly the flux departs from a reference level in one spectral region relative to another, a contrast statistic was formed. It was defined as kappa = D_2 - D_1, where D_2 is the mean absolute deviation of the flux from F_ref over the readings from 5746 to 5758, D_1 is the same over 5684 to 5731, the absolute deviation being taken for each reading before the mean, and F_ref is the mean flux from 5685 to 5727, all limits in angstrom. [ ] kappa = 0.08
